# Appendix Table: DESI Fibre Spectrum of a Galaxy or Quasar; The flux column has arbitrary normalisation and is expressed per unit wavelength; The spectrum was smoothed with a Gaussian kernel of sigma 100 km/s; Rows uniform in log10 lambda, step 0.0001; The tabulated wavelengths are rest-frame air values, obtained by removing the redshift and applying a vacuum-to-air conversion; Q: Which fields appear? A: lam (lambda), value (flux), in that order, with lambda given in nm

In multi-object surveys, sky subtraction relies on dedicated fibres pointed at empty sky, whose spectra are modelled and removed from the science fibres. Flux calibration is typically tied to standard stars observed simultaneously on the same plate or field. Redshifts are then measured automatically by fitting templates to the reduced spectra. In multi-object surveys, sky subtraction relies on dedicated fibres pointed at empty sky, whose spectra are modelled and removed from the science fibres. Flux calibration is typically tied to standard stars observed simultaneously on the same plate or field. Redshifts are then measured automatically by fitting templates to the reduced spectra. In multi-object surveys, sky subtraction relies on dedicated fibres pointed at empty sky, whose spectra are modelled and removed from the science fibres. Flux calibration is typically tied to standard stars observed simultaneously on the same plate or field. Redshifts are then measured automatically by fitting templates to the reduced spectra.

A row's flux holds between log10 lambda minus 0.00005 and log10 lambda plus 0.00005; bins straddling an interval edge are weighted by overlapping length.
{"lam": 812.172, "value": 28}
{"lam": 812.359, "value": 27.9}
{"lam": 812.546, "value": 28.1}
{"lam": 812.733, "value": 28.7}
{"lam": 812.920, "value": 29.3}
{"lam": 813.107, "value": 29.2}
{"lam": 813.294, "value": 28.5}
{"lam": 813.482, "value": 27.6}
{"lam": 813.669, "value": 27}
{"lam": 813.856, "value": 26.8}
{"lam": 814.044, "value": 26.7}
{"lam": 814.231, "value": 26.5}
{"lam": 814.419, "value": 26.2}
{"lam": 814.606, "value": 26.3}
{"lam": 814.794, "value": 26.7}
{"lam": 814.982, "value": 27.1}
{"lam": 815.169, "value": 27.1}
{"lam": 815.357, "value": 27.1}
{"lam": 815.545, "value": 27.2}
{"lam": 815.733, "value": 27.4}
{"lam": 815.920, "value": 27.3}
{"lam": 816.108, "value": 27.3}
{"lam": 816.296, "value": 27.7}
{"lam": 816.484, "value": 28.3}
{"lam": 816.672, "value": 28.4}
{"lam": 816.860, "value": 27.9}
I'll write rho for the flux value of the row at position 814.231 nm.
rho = 26.5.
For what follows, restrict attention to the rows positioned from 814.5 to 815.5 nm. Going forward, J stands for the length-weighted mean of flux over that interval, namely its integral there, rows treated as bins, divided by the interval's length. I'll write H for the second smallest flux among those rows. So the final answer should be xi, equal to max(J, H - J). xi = 26.9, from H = 26.7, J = 26.9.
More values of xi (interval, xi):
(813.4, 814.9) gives 26.7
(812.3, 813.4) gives 28.6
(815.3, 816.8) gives 27.6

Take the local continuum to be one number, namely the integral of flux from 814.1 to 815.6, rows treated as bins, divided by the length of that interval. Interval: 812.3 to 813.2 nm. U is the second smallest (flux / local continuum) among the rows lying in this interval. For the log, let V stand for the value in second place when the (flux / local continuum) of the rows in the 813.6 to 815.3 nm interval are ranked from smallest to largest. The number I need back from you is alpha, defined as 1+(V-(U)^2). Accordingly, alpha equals 0.880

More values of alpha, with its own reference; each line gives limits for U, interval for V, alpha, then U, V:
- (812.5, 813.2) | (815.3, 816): 0.866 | 1.07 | 1.02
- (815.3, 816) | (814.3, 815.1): 0.950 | 1.02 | 0.98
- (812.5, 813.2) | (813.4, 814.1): 0.851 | 1.07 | 1.00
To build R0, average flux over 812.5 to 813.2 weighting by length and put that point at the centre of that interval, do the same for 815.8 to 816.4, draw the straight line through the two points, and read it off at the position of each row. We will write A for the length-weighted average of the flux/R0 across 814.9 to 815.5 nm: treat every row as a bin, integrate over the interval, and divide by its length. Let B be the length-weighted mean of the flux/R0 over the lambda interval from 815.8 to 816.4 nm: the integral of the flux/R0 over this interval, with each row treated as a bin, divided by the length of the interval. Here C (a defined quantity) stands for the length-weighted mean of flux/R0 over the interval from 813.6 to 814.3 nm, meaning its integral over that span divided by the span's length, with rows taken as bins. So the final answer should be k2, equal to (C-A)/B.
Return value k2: -0.03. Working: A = 0.97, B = 1.000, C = 0.94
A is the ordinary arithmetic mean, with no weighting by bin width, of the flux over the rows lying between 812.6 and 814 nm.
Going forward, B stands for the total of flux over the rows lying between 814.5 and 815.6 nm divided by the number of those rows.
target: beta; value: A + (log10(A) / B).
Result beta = 28.2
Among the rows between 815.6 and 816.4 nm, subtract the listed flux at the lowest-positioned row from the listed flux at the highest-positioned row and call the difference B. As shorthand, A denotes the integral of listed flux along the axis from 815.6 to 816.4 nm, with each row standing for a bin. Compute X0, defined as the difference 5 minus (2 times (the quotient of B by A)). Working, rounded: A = 22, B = 0.3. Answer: 4.97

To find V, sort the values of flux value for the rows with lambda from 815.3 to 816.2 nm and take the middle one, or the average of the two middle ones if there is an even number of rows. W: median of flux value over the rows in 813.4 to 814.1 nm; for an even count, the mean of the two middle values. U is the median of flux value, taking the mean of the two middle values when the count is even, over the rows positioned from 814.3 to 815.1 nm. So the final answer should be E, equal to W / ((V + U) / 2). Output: 1.00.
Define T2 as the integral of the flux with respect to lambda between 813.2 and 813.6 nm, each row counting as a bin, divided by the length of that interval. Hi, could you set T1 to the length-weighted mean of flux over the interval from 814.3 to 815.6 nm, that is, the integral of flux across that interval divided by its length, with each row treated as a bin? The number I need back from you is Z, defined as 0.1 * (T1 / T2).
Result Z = 0.096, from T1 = 26.8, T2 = 28.0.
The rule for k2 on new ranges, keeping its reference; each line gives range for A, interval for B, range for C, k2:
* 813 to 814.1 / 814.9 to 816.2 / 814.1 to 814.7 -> -0.03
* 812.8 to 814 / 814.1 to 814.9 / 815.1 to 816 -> 0.00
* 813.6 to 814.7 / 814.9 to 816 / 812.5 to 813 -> 0.06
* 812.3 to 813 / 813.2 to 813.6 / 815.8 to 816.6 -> 0.03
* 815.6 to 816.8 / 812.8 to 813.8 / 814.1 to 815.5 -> -0.06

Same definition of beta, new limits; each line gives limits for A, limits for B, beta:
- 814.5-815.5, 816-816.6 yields 26.9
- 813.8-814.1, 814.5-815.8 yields 26.8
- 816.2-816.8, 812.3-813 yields 28.2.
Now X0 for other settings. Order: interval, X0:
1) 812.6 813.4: 5.02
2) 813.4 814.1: 5.10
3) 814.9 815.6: 4.99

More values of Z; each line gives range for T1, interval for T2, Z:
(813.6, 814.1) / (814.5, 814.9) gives 0.101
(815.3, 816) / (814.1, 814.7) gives 0.103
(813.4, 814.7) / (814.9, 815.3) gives 0.099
